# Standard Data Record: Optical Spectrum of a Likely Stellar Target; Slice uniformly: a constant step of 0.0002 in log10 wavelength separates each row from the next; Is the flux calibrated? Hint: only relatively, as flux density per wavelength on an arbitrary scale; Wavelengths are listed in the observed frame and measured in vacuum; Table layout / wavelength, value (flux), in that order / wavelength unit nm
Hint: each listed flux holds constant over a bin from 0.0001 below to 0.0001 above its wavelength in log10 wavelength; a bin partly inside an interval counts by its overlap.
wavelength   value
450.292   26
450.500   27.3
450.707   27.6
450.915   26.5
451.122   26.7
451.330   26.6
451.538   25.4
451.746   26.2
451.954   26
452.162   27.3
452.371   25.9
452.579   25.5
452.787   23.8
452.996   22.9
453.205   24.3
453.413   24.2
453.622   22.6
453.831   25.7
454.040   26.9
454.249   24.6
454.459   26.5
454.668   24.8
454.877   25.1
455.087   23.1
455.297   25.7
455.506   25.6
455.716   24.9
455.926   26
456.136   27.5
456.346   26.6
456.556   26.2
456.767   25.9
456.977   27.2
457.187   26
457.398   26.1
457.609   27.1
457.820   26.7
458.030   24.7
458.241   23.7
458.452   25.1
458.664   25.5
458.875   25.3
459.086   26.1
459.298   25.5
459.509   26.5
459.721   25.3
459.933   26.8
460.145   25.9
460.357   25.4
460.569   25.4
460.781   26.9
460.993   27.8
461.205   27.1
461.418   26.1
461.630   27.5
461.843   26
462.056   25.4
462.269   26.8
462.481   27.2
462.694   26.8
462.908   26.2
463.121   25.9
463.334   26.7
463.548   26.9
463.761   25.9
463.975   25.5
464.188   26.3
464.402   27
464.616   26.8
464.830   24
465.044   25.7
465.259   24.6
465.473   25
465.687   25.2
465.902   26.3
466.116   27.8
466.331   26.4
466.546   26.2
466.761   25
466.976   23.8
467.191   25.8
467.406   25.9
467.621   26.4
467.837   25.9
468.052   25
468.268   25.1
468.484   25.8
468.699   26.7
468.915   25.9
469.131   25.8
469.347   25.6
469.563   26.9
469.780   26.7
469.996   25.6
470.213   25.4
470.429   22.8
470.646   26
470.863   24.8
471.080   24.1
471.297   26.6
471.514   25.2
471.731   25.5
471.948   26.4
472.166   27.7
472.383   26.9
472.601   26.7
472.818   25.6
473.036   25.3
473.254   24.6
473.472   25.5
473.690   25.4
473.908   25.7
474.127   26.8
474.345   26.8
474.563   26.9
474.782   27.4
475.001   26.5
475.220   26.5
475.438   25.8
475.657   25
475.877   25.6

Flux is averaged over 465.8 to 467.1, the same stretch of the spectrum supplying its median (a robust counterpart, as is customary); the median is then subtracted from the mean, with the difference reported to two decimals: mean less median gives -0.33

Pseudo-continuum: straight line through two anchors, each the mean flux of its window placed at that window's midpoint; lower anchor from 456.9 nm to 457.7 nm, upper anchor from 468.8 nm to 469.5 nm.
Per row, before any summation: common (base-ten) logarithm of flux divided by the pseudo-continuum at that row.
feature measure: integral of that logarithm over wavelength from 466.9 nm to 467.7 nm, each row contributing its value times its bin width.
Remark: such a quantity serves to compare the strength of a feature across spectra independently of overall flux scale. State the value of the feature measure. -0.006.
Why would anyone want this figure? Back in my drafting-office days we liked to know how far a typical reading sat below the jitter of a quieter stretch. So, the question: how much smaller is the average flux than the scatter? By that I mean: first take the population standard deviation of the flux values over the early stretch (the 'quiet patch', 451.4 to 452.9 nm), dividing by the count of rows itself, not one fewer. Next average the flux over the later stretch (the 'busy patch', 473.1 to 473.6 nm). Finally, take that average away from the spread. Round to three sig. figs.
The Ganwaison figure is -24.1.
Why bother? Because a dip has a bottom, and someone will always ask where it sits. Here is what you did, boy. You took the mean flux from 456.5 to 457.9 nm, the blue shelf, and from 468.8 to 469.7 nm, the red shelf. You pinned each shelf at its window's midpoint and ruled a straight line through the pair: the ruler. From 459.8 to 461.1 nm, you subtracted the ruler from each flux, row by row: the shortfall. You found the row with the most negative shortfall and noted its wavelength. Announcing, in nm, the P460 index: 460.357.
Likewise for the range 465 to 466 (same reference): 465.259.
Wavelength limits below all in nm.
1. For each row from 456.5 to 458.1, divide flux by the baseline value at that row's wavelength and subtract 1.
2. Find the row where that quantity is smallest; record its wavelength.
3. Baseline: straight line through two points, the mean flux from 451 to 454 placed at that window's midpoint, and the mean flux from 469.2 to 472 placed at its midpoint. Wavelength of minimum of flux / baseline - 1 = 458.030 nm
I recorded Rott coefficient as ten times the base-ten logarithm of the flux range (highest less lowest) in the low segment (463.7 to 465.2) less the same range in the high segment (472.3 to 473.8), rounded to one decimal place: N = -1.5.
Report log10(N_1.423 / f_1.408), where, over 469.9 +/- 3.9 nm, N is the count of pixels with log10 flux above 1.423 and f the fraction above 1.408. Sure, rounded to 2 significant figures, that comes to 1.1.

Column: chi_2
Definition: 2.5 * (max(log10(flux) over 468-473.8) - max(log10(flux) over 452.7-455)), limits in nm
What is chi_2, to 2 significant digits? 0.032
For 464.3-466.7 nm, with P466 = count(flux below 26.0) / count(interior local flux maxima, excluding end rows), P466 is 2.5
